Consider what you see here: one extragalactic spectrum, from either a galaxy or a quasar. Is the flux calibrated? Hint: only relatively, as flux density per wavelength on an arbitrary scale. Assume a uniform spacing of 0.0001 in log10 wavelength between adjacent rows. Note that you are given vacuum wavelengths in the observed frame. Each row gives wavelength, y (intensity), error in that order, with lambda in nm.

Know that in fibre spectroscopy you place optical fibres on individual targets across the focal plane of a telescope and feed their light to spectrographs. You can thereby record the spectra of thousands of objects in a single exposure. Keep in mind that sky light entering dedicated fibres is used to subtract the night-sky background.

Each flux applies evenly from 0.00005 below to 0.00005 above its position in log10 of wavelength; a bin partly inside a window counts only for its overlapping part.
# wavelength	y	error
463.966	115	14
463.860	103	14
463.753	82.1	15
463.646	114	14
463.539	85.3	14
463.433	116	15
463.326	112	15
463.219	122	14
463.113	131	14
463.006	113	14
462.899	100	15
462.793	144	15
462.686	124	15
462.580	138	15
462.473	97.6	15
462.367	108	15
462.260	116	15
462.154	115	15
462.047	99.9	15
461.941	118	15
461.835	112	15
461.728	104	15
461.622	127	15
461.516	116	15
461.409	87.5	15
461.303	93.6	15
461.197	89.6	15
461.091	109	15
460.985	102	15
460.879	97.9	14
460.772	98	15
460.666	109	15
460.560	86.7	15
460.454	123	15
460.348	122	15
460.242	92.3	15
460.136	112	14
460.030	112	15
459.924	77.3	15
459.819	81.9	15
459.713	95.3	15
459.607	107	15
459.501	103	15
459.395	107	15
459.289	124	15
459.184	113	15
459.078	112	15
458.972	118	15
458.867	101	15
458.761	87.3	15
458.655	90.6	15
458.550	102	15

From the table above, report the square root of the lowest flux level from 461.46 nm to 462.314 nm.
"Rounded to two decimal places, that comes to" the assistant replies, 9.99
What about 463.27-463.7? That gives 9.24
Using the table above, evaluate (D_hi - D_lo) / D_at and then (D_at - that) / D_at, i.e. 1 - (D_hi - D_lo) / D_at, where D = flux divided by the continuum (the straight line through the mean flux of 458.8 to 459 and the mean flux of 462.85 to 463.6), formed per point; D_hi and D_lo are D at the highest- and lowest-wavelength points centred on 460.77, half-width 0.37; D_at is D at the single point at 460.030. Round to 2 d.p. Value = 1.13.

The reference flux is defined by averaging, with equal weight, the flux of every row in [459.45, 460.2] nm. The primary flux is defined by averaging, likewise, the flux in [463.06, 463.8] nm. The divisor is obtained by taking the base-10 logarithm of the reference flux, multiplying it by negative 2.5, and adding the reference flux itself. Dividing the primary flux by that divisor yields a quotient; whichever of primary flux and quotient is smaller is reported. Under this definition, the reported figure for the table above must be 1.17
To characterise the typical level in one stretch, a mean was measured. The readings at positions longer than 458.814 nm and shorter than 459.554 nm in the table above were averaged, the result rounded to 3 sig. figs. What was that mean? 111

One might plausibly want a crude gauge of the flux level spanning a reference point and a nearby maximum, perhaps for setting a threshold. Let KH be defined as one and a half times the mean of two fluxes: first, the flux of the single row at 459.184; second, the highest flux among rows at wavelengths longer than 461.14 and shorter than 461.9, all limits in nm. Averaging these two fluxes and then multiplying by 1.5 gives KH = 180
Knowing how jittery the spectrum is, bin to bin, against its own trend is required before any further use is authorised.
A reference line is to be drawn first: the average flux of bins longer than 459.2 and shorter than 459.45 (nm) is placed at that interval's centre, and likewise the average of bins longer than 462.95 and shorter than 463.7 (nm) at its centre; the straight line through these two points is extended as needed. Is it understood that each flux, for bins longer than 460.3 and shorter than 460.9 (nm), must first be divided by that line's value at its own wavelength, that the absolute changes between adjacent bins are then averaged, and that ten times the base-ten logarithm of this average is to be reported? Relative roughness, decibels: -9.1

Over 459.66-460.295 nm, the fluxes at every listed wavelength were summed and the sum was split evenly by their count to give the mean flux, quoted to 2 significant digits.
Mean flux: 95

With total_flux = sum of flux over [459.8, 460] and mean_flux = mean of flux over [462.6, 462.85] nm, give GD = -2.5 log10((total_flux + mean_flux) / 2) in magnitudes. -5.42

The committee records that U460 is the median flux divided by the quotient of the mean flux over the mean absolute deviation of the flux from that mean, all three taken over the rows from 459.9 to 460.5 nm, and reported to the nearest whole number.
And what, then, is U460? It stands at 15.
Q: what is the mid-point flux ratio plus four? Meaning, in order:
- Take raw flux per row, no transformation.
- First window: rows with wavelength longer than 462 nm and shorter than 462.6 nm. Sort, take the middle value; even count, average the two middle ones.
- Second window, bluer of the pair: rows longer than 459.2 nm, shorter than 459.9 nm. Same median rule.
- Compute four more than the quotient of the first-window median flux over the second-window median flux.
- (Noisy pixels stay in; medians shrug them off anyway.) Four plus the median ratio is 5.06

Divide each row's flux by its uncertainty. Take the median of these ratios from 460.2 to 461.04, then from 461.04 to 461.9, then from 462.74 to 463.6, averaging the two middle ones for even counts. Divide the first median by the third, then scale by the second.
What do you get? 6.20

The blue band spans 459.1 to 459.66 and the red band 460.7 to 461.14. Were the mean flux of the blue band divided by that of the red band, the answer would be 1.09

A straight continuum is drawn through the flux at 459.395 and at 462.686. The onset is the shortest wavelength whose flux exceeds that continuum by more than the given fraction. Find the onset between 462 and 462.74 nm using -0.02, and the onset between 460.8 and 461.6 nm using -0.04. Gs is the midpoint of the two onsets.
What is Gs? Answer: 462.05 nm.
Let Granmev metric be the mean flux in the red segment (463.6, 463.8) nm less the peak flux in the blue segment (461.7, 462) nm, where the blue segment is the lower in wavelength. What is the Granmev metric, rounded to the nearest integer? -20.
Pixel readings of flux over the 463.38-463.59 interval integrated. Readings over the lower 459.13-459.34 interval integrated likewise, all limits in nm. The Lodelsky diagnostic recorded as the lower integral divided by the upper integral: 1.2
